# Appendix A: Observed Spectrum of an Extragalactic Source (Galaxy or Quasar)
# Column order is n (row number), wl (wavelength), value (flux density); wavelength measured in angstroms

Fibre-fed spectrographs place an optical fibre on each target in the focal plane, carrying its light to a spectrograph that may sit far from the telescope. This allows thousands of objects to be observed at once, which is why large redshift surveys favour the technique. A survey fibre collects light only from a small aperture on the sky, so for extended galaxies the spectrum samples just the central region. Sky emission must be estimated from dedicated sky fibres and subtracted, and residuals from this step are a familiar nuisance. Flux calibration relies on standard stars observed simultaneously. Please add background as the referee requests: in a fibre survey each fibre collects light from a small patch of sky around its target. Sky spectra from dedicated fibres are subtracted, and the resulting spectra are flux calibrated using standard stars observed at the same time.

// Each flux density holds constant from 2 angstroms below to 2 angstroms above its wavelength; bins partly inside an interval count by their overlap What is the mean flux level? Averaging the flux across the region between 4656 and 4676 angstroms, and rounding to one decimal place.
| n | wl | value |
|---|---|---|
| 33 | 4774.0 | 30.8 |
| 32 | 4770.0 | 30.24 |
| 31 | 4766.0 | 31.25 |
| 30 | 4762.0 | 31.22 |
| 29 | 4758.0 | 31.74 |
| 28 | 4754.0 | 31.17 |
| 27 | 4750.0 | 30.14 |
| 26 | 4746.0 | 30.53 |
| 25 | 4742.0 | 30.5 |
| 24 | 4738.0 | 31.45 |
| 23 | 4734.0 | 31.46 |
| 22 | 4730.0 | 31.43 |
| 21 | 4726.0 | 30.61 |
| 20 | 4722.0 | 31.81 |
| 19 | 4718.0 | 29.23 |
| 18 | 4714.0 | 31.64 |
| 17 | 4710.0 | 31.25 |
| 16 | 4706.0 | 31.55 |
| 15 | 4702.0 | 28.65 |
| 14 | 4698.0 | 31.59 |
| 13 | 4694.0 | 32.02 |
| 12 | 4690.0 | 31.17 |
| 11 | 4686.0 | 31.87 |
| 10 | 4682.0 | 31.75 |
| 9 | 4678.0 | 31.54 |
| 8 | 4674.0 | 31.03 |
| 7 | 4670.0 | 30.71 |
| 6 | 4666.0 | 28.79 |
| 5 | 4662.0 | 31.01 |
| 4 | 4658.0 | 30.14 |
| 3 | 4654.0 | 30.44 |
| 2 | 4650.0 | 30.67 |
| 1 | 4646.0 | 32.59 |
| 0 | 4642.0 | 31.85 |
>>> 30.3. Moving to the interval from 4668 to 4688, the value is 31.4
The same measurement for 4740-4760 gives 30.8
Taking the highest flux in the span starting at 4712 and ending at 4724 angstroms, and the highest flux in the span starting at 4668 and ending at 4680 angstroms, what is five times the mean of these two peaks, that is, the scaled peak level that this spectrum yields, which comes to 158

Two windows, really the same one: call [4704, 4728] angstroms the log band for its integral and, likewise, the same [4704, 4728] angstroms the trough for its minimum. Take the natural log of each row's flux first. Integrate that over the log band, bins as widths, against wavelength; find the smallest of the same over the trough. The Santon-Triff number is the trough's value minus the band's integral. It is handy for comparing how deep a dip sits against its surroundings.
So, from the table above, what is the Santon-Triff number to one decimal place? -79.0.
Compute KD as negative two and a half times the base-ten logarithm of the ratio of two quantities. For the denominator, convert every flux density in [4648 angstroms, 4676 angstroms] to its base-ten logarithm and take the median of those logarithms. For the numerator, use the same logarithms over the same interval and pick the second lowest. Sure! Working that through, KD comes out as 0.006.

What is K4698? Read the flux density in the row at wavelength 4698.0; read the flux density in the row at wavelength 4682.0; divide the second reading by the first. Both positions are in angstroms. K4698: 1.01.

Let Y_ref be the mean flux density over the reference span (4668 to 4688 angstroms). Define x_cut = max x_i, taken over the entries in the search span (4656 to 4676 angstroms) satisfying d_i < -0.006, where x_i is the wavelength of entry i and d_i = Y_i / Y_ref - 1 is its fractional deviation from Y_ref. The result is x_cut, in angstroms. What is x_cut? 4674.0 angstroms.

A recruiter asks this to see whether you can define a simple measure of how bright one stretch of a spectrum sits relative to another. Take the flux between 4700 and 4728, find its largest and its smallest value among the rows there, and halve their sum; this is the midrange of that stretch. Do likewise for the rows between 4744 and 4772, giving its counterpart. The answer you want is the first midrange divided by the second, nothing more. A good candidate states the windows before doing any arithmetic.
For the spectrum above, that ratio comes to 0.977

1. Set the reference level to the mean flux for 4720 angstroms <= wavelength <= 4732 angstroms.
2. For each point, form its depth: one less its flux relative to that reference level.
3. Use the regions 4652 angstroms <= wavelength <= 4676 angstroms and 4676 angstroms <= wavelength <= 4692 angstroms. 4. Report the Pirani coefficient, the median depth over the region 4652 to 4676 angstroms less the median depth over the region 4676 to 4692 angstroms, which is 0.034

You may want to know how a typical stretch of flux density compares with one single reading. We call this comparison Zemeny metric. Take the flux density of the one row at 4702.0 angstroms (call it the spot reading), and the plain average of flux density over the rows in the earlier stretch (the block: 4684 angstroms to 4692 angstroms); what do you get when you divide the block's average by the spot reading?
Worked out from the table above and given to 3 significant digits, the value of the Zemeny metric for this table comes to 1.10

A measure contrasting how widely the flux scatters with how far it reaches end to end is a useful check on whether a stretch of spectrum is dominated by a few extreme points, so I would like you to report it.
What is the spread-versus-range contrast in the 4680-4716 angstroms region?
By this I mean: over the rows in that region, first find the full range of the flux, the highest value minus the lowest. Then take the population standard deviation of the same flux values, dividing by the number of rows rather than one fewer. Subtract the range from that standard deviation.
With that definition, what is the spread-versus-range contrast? -2.4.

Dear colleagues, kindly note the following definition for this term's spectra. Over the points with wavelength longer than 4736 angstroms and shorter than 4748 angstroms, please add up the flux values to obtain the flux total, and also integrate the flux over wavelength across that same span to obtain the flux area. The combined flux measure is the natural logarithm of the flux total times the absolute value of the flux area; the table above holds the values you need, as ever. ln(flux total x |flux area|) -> 10.4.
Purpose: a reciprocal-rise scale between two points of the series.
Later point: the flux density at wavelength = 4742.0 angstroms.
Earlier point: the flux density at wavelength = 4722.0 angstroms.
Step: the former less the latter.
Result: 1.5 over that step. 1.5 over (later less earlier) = -1.1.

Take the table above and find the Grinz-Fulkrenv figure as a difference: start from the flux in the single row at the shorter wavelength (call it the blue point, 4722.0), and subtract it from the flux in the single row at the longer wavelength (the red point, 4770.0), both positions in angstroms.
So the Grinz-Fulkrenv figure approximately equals -1.6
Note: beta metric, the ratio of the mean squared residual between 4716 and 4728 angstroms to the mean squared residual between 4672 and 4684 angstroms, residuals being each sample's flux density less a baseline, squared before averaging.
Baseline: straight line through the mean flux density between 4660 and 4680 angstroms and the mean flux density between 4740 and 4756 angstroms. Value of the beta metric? 1.4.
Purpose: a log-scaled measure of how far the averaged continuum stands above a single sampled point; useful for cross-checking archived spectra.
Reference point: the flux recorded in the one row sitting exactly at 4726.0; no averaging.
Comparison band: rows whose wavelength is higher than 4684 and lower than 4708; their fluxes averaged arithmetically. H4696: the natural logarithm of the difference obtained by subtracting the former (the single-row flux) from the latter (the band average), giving -0.63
